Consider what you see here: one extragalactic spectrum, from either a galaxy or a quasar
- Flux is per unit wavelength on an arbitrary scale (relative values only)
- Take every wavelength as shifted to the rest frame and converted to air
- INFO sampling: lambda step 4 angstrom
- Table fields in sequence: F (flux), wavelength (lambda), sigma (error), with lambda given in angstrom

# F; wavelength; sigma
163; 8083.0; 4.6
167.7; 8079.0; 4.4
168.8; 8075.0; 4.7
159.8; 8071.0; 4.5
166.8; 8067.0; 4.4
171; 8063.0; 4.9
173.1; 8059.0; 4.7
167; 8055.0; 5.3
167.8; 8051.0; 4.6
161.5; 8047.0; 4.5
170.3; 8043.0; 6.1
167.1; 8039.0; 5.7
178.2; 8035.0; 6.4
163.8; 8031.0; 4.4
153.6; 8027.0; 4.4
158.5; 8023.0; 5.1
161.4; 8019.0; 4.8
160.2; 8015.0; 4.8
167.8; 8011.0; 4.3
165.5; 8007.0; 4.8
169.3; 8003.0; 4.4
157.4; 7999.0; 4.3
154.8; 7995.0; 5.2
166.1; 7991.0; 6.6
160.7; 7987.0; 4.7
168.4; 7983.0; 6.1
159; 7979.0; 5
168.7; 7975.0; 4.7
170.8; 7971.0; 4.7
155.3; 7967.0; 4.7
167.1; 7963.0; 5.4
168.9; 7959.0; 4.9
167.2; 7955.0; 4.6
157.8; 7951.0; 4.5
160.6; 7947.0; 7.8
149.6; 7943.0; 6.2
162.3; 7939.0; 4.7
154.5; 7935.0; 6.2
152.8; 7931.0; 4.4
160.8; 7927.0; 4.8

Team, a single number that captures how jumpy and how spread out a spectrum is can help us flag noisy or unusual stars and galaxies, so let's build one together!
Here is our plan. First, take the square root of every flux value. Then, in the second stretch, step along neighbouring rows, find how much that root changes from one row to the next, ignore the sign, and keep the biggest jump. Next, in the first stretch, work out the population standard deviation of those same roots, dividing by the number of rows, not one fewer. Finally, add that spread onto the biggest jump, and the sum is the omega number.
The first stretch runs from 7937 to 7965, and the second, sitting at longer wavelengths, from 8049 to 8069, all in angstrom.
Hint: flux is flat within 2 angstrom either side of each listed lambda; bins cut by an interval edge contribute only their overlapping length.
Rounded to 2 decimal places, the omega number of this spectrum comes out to 0.48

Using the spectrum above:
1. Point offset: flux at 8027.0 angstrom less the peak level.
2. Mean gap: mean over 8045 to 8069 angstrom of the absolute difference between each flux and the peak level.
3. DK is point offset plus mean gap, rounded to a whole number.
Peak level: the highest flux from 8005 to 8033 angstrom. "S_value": -11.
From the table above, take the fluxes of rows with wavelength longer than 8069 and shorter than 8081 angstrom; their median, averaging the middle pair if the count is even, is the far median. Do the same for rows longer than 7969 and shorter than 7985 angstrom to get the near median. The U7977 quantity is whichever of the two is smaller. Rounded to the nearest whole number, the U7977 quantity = 168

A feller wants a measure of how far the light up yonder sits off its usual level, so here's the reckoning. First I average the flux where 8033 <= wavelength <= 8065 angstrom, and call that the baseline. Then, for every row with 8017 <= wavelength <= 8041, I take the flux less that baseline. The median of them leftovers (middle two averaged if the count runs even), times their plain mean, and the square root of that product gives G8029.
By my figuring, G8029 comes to 6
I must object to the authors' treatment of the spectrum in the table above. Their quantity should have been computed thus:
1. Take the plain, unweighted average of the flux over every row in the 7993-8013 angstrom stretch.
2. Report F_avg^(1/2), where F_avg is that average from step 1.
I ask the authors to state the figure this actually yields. 12.77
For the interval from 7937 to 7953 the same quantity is 12.55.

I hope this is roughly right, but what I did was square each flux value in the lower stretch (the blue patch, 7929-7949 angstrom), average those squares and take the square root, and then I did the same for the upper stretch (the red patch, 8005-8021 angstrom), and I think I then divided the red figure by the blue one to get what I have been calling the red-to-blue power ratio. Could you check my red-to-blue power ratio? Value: 1.05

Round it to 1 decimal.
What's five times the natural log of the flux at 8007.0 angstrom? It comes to 25.5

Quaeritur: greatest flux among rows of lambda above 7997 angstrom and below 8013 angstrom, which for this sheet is 169.3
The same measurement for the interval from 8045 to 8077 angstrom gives 173.1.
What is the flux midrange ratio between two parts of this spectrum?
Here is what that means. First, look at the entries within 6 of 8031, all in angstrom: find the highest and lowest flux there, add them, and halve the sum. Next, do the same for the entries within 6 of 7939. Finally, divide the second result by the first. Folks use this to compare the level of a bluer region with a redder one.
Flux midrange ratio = 0.940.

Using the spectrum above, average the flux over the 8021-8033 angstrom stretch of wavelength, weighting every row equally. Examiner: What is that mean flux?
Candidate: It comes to 159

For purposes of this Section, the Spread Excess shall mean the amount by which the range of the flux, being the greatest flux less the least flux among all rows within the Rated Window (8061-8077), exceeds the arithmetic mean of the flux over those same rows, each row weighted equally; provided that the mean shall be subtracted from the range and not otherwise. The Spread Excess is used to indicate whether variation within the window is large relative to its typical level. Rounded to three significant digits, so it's -155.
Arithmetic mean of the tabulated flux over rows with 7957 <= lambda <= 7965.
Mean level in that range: 168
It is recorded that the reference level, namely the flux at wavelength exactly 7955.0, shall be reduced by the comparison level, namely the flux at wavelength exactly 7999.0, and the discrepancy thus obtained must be 10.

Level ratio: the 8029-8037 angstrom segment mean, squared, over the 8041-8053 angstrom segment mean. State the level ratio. 175.6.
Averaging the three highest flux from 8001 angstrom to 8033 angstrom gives 168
